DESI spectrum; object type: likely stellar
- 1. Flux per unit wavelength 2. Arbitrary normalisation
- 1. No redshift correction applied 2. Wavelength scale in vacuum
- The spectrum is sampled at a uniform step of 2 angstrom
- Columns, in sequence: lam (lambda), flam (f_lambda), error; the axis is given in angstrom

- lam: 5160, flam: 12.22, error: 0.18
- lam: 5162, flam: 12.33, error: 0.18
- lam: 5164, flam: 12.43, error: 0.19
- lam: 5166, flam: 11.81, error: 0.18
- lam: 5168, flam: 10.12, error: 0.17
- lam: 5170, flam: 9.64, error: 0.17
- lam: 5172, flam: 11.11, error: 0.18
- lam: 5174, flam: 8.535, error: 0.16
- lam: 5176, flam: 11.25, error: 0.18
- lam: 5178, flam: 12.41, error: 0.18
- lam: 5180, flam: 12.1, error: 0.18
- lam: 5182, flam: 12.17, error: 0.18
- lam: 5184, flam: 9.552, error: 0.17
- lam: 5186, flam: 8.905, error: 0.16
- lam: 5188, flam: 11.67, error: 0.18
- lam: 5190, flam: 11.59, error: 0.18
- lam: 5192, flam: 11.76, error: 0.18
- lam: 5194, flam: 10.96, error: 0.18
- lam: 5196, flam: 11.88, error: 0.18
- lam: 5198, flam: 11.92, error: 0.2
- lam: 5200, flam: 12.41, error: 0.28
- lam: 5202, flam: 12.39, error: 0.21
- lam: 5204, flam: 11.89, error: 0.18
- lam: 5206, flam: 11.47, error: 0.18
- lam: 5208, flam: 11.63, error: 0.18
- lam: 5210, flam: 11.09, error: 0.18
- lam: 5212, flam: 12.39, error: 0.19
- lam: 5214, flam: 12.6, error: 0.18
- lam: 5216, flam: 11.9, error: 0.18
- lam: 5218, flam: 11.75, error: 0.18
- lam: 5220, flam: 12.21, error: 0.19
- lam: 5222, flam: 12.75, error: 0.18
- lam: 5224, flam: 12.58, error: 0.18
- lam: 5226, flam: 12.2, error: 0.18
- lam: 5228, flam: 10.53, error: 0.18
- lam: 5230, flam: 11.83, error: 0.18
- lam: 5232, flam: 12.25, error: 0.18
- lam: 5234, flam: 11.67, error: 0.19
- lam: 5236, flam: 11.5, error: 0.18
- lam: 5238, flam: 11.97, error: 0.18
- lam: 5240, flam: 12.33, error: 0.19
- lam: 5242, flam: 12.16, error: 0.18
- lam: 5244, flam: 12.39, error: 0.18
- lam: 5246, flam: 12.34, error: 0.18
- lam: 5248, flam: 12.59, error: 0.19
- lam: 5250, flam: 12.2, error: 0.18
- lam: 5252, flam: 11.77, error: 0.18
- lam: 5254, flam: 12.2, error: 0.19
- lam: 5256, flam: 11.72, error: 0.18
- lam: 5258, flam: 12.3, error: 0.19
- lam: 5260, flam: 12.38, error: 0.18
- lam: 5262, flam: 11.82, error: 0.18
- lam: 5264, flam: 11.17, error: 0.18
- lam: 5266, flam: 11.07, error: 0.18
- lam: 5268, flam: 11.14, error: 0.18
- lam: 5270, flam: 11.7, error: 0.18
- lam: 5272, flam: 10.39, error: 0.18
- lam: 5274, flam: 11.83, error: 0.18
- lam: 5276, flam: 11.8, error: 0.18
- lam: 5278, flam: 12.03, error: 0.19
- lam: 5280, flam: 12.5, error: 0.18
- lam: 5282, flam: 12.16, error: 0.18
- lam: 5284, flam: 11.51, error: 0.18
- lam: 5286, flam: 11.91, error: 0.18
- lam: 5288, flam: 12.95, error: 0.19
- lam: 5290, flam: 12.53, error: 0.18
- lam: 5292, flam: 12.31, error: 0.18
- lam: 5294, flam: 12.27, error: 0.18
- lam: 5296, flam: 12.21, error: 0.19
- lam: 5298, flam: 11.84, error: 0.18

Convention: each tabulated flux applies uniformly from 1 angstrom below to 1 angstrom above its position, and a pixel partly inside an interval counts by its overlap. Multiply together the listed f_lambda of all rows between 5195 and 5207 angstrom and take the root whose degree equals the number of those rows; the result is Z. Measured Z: 12.0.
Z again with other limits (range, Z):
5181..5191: 10.7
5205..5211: 11.4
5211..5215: 12.5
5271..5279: 11.5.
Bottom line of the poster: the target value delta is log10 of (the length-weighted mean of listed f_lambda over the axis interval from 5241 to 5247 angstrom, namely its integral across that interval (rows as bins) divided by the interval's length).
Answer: 1.09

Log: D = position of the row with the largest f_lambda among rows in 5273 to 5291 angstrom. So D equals 5288 angstrom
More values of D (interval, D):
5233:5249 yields 5248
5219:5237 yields 5222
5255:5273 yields 5260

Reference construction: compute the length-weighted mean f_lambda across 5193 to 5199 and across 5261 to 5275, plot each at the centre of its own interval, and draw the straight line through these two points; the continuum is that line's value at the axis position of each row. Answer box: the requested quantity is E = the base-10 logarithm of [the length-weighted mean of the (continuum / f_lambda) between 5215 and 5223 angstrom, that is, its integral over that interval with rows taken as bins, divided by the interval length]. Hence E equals -0.024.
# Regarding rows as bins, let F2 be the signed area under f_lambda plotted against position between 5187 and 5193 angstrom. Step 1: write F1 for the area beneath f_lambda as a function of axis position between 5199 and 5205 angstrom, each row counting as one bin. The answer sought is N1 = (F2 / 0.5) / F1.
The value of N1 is 1.91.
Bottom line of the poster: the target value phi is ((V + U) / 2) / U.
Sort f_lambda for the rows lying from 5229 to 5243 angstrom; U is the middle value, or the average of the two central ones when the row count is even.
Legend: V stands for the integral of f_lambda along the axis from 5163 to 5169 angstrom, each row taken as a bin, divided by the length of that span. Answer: 0.98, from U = 12.0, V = 11.5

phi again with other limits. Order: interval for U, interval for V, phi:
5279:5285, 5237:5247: 1.00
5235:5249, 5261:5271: 0.96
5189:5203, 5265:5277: 0.98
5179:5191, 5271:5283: 1.01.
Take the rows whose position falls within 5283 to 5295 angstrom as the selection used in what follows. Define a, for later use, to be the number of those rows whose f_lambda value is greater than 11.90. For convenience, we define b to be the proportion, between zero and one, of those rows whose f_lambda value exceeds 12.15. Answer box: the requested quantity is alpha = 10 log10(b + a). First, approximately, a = 5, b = 0.7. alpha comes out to 7.5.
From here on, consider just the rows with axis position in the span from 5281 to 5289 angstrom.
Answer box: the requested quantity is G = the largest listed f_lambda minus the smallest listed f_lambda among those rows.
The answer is 1.4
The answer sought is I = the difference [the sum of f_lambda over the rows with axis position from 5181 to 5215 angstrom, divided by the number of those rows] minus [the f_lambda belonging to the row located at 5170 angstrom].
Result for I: 1.9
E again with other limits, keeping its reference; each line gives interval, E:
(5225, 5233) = -0.008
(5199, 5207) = -0.017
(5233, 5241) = -0.016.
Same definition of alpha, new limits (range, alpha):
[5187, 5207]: 5.1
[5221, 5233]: 6.7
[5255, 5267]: 3.7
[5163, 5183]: 6.3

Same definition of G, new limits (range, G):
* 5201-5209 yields 0.9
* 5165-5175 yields 3.3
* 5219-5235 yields 2.2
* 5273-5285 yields 1.0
